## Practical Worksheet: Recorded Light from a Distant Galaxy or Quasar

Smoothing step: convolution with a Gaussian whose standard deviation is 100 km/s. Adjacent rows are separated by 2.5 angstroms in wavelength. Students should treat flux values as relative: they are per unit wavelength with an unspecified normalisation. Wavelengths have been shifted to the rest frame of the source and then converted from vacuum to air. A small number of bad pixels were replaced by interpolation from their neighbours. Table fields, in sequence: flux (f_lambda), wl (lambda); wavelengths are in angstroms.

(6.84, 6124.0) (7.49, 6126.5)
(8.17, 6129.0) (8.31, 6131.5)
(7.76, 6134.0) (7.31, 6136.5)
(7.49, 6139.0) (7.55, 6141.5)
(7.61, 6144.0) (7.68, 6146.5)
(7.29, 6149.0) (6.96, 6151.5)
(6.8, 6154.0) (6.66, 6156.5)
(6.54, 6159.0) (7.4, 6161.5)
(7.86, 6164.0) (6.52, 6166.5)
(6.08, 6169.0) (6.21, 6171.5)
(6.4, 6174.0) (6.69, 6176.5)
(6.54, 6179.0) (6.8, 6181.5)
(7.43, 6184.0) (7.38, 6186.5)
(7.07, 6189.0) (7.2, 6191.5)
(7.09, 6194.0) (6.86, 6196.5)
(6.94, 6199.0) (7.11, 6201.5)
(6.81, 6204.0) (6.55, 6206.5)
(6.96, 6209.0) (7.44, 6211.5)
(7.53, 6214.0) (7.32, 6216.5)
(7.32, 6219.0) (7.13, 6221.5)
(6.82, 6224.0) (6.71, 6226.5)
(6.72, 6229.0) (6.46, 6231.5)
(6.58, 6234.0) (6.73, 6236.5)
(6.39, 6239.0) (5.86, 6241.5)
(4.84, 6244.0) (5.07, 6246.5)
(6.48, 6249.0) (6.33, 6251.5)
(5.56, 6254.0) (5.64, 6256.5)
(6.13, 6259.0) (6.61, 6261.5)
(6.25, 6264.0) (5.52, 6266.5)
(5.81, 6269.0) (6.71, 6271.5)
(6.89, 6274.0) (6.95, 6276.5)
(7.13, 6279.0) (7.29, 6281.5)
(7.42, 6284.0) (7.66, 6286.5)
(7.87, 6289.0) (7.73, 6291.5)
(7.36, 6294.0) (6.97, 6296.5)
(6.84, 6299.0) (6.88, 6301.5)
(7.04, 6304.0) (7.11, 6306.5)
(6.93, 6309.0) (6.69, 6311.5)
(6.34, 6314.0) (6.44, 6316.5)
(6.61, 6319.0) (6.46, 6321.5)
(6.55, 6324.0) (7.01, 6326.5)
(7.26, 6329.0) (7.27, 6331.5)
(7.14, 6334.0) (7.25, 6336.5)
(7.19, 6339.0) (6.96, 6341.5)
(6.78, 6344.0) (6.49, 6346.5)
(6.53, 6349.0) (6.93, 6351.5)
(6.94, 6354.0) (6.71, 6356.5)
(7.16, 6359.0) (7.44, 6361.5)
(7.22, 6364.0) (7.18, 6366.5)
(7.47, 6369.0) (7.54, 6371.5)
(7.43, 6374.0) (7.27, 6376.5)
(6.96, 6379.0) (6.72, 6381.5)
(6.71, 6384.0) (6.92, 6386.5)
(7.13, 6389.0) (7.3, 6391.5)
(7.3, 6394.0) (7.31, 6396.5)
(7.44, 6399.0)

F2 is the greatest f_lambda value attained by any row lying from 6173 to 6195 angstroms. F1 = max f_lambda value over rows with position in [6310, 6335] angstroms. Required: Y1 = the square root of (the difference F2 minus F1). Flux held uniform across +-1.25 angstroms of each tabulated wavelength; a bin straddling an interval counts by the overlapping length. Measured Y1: 0.40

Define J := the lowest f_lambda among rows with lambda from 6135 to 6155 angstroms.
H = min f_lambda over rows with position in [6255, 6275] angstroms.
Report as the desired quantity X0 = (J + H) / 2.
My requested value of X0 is 6.2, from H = 5.52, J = 6.8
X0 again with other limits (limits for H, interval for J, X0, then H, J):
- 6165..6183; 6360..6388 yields 6.4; 6.08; 6.71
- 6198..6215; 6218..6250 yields 5.7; 6.55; 4.84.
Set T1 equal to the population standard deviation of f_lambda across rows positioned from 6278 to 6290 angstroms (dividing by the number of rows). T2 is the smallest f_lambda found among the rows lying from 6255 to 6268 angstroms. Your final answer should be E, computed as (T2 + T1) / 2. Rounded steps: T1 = 0.26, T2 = 5.52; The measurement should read 2.9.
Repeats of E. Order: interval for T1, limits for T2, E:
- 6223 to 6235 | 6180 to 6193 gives 3.5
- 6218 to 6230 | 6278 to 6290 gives 3.7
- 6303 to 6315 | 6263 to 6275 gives 2.9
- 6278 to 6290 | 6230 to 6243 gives 3.1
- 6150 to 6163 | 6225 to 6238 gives 3.4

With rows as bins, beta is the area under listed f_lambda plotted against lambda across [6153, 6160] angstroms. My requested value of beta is 47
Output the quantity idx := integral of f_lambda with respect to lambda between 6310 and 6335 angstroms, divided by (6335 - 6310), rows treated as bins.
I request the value 6.8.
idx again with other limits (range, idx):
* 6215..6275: 6.3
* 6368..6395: 7.2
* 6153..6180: 6.7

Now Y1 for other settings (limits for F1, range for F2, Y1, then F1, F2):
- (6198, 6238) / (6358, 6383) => 0.10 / 7.53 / 7.54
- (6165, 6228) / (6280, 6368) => 0.58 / 7.53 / 7.87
